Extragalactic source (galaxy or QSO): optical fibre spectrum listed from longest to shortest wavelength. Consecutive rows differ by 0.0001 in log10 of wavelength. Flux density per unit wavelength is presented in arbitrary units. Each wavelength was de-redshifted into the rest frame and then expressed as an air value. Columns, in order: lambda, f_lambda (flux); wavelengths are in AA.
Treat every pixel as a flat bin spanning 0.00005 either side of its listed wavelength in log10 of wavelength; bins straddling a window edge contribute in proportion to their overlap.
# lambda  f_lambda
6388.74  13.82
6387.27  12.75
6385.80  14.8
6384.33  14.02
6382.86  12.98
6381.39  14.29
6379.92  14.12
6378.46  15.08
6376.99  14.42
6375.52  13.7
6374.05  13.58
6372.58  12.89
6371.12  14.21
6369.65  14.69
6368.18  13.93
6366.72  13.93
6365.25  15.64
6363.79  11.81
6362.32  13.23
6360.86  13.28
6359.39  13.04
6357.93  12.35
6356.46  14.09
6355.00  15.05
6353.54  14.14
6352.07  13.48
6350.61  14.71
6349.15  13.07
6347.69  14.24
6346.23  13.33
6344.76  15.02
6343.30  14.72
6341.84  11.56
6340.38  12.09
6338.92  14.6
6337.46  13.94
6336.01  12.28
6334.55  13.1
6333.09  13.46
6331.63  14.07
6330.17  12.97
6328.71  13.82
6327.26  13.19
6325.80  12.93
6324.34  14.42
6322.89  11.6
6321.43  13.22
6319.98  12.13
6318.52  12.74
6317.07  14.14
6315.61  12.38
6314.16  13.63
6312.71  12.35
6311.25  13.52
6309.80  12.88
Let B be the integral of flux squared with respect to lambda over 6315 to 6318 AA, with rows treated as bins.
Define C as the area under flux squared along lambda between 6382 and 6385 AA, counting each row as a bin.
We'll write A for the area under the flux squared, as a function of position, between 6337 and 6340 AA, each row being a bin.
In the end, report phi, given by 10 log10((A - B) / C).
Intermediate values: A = 593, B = 529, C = 549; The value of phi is -9.3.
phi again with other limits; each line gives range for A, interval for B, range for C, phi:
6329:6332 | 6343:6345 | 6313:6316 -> -6.9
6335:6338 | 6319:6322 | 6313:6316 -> -11.8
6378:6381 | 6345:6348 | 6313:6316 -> -9.8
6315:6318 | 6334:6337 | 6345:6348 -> -11.9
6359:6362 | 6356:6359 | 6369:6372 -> -22.8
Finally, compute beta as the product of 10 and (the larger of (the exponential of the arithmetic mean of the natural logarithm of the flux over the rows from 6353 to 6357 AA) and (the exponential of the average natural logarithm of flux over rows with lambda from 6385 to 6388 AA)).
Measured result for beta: 144.2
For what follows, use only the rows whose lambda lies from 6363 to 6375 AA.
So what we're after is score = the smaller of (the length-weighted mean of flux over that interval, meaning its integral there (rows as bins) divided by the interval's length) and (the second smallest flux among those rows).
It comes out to 12.9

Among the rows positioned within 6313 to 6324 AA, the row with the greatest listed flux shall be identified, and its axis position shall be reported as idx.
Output 6317.07 AA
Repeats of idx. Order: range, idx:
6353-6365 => 6355.00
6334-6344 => 6343.30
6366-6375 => 6369.65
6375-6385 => 6378.46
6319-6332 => 6324.34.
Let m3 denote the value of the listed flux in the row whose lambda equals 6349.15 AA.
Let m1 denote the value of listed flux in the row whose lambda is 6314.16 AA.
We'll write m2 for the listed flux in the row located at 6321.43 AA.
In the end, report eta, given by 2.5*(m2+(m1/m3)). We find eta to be 35.7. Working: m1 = 13.63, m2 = 13.22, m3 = 13.07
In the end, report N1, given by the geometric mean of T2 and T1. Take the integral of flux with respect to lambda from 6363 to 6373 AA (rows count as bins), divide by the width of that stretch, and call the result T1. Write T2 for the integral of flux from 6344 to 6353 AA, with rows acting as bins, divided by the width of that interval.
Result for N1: 13.9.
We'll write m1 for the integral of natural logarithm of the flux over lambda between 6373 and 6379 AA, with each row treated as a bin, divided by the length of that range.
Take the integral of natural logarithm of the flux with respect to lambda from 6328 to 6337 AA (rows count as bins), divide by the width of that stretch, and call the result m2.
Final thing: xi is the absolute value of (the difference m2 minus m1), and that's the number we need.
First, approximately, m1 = 2.642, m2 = 2.59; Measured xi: 0.055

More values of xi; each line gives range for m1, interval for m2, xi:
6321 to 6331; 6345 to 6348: 0.051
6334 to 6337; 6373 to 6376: 0.049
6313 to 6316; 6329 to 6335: 0.026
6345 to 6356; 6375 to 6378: 0.007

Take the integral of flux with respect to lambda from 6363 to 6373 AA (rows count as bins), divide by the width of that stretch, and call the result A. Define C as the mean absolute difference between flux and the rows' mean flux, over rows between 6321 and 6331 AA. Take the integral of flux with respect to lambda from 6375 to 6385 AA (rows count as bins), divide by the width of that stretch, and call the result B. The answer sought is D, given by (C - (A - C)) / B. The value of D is -0.91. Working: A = 13.9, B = 14.1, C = 0.6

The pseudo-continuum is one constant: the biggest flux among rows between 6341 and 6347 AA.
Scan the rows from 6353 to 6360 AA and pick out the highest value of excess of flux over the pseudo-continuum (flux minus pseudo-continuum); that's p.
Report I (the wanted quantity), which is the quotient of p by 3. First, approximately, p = 0.0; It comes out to 0.01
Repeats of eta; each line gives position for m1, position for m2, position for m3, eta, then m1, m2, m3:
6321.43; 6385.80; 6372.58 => 39.6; 13.22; 14.8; 12.89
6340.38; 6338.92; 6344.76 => 38.5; 12.09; 14.6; 15.02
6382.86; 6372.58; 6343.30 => 34.4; 12.98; 12.89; 14.72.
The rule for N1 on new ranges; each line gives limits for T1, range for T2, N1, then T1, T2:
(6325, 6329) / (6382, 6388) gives 13.5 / 13.3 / 13.7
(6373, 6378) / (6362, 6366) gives 13.7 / 13.9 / 13.6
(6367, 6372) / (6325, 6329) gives 13.7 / 14.2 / 13.3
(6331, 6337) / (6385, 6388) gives 13.5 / 13.3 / 13.8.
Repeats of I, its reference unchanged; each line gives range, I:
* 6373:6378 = -0.20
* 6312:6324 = -0.29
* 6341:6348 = 0.00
